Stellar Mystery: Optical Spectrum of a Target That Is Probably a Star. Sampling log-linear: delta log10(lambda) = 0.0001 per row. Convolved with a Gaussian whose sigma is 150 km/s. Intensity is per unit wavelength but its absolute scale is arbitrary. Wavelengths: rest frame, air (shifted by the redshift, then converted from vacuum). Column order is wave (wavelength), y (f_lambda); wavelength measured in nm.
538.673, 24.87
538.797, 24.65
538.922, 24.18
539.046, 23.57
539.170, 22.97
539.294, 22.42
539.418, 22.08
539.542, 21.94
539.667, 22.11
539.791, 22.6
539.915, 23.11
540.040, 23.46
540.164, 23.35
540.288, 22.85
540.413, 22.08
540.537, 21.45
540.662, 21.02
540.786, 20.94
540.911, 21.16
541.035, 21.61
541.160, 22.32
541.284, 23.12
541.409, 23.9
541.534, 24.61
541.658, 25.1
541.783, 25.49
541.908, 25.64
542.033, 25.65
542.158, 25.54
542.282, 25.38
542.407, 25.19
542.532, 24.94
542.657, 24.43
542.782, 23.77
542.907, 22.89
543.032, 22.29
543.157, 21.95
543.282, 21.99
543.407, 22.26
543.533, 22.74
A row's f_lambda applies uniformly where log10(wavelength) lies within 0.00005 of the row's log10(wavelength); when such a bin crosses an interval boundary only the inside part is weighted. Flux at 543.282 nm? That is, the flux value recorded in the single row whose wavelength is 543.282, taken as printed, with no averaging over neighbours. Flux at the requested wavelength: 21.99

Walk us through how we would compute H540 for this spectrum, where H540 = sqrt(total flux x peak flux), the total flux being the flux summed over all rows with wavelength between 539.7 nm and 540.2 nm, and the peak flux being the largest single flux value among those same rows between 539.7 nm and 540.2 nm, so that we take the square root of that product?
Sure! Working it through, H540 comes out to 47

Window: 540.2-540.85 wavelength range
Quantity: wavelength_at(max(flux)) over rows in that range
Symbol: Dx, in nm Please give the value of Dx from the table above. 540.288 nm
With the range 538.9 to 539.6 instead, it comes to 538.922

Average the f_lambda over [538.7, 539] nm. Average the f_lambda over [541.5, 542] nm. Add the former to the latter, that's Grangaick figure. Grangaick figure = 50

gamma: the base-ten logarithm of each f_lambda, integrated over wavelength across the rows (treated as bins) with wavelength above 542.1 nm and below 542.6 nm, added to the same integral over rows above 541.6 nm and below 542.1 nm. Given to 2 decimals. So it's 1.40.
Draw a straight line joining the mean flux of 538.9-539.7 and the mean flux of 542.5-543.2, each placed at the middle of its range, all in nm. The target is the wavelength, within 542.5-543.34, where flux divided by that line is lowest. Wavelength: 543.157 nm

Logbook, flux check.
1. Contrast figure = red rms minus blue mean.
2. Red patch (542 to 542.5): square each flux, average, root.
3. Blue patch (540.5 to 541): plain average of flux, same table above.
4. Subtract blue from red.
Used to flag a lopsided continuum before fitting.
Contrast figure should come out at 4.3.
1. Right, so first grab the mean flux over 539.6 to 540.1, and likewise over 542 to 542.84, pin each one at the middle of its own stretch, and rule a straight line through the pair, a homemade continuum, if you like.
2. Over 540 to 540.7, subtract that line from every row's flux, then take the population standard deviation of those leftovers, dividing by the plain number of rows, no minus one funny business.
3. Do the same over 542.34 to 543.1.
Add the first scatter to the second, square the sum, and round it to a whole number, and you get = 5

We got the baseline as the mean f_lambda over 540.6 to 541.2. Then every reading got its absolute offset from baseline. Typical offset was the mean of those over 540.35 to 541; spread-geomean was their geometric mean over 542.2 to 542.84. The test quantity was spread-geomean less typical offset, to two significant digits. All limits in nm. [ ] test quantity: 2.9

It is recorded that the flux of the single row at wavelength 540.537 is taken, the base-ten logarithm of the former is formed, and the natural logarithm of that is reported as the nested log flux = 0.29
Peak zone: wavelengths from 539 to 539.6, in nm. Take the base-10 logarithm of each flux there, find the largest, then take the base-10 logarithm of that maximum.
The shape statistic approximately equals 0.137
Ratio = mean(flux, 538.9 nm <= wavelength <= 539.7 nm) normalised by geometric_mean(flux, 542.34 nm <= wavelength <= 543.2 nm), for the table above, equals 0.96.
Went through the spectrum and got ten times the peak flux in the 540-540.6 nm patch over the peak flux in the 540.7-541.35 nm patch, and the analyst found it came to 10.1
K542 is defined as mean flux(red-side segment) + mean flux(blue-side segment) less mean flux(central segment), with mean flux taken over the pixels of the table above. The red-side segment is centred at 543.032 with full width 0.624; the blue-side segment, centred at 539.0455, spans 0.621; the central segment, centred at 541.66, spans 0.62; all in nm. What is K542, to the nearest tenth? 21.2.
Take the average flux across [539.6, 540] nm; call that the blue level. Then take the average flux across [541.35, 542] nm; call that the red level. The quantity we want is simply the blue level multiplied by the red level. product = 564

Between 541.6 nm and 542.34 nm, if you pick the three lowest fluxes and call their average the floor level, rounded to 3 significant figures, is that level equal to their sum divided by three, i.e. 25.3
